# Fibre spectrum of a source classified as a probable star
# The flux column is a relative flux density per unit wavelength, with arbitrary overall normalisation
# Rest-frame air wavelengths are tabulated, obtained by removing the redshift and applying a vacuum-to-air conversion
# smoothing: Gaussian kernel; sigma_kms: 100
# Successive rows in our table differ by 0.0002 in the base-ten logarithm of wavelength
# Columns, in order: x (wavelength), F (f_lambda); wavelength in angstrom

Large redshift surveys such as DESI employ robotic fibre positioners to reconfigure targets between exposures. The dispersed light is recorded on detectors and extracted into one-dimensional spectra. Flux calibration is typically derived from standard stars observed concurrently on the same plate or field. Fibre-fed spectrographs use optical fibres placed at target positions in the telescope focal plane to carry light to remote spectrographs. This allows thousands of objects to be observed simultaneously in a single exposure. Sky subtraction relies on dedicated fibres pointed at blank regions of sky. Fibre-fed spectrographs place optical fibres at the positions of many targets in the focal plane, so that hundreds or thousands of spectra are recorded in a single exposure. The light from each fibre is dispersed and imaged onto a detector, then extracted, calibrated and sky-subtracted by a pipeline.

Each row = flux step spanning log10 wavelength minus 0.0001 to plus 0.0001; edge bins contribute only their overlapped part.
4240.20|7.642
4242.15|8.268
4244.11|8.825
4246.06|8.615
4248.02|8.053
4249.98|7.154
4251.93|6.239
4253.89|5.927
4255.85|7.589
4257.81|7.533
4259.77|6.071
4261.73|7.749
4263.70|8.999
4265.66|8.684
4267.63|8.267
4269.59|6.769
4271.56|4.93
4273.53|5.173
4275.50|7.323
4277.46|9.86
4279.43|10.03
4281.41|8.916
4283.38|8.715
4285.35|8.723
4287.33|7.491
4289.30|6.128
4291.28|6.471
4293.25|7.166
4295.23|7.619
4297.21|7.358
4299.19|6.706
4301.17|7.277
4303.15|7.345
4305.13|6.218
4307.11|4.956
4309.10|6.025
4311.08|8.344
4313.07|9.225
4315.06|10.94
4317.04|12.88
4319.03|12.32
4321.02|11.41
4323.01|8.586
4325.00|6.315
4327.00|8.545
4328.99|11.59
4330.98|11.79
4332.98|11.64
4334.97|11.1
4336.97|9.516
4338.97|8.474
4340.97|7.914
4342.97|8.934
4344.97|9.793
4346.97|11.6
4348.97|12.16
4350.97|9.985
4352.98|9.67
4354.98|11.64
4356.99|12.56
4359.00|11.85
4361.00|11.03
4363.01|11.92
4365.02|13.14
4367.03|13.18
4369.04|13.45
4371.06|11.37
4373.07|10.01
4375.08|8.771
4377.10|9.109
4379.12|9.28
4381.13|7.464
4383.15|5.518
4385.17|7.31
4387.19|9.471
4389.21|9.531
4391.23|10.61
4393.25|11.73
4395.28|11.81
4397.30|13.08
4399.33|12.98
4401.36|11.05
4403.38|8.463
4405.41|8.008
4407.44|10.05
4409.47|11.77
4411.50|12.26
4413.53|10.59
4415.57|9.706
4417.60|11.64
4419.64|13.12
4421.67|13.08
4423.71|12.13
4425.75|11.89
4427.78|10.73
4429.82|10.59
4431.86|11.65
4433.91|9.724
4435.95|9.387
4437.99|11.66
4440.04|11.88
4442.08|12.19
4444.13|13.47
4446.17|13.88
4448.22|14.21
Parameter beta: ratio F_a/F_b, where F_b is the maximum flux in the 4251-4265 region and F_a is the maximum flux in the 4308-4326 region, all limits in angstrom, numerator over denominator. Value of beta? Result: 1.4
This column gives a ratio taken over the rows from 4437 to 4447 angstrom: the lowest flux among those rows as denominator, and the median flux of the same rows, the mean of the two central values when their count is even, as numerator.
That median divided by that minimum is 1.05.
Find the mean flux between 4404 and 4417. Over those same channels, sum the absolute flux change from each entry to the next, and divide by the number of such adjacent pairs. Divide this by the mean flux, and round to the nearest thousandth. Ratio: 0.131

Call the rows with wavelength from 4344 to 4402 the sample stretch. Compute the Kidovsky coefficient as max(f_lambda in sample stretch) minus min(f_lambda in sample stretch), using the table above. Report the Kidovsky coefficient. 7.9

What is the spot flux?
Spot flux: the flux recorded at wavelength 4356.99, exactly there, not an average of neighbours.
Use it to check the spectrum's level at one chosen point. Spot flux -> 12.56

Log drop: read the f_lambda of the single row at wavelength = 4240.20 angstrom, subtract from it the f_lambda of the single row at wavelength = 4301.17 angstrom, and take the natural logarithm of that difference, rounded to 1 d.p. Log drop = -1.0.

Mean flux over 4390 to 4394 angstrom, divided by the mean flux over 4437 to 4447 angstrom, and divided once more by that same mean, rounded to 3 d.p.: 0.070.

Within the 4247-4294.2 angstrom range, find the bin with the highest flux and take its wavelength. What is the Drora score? 4279.43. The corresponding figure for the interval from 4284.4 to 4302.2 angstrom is 4285.35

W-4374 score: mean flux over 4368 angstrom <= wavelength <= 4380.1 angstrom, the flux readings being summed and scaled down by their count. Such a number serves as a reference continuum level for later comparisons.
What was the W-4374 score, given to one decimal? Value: 10.3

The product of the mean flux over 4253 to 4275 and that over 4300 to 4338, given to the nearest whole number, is 65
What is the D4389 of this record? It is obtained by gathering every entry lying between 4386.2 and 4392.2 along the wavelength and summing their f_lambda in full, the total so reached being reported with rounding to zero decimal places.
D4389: 30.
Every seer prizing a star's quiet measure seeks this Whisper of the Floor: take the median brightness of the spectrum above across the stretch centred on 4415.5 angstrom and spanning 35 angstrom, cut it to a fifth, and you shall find 2.33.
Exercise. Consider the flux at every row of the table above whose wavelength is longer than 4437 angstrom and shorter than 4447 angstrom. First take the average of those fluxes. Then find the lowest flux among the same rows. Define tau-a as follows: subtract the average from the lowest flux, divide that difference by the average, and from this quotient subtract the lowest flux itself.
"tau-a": -11.7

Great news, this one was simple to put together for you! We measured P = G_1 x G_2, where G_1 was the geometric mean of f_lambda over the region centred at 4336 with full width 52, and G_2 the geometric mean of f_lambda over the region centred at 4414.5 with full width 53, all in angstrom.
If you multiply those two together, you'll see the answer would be 113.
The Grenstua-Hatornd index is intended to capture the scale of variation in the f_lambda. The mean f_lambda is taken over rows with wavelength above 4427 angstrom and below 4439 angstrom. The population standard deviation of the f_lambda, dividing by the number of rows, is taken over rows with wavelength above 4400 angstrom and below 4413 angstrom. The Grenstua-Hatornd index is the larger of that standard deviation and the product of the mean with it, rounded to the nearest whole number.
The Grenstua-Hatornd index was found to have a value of 17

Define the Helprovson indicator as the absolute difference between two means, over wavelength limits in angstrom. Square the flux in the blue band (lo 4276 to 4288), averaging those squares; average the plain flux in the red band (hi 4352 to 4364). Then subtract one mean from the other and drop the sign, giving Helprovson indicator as 69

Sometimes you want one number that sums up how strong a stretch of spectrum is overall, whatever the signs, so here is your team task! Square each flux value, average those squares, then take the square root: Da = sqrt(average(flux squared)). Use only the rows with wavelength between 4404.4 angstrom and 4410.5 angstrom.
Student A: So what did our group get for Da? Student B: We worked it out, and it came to 10.1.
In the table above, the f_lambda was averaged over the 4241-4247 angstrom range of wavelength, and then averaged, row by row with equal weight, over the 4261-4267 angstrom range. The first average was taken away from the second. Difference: -0.1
